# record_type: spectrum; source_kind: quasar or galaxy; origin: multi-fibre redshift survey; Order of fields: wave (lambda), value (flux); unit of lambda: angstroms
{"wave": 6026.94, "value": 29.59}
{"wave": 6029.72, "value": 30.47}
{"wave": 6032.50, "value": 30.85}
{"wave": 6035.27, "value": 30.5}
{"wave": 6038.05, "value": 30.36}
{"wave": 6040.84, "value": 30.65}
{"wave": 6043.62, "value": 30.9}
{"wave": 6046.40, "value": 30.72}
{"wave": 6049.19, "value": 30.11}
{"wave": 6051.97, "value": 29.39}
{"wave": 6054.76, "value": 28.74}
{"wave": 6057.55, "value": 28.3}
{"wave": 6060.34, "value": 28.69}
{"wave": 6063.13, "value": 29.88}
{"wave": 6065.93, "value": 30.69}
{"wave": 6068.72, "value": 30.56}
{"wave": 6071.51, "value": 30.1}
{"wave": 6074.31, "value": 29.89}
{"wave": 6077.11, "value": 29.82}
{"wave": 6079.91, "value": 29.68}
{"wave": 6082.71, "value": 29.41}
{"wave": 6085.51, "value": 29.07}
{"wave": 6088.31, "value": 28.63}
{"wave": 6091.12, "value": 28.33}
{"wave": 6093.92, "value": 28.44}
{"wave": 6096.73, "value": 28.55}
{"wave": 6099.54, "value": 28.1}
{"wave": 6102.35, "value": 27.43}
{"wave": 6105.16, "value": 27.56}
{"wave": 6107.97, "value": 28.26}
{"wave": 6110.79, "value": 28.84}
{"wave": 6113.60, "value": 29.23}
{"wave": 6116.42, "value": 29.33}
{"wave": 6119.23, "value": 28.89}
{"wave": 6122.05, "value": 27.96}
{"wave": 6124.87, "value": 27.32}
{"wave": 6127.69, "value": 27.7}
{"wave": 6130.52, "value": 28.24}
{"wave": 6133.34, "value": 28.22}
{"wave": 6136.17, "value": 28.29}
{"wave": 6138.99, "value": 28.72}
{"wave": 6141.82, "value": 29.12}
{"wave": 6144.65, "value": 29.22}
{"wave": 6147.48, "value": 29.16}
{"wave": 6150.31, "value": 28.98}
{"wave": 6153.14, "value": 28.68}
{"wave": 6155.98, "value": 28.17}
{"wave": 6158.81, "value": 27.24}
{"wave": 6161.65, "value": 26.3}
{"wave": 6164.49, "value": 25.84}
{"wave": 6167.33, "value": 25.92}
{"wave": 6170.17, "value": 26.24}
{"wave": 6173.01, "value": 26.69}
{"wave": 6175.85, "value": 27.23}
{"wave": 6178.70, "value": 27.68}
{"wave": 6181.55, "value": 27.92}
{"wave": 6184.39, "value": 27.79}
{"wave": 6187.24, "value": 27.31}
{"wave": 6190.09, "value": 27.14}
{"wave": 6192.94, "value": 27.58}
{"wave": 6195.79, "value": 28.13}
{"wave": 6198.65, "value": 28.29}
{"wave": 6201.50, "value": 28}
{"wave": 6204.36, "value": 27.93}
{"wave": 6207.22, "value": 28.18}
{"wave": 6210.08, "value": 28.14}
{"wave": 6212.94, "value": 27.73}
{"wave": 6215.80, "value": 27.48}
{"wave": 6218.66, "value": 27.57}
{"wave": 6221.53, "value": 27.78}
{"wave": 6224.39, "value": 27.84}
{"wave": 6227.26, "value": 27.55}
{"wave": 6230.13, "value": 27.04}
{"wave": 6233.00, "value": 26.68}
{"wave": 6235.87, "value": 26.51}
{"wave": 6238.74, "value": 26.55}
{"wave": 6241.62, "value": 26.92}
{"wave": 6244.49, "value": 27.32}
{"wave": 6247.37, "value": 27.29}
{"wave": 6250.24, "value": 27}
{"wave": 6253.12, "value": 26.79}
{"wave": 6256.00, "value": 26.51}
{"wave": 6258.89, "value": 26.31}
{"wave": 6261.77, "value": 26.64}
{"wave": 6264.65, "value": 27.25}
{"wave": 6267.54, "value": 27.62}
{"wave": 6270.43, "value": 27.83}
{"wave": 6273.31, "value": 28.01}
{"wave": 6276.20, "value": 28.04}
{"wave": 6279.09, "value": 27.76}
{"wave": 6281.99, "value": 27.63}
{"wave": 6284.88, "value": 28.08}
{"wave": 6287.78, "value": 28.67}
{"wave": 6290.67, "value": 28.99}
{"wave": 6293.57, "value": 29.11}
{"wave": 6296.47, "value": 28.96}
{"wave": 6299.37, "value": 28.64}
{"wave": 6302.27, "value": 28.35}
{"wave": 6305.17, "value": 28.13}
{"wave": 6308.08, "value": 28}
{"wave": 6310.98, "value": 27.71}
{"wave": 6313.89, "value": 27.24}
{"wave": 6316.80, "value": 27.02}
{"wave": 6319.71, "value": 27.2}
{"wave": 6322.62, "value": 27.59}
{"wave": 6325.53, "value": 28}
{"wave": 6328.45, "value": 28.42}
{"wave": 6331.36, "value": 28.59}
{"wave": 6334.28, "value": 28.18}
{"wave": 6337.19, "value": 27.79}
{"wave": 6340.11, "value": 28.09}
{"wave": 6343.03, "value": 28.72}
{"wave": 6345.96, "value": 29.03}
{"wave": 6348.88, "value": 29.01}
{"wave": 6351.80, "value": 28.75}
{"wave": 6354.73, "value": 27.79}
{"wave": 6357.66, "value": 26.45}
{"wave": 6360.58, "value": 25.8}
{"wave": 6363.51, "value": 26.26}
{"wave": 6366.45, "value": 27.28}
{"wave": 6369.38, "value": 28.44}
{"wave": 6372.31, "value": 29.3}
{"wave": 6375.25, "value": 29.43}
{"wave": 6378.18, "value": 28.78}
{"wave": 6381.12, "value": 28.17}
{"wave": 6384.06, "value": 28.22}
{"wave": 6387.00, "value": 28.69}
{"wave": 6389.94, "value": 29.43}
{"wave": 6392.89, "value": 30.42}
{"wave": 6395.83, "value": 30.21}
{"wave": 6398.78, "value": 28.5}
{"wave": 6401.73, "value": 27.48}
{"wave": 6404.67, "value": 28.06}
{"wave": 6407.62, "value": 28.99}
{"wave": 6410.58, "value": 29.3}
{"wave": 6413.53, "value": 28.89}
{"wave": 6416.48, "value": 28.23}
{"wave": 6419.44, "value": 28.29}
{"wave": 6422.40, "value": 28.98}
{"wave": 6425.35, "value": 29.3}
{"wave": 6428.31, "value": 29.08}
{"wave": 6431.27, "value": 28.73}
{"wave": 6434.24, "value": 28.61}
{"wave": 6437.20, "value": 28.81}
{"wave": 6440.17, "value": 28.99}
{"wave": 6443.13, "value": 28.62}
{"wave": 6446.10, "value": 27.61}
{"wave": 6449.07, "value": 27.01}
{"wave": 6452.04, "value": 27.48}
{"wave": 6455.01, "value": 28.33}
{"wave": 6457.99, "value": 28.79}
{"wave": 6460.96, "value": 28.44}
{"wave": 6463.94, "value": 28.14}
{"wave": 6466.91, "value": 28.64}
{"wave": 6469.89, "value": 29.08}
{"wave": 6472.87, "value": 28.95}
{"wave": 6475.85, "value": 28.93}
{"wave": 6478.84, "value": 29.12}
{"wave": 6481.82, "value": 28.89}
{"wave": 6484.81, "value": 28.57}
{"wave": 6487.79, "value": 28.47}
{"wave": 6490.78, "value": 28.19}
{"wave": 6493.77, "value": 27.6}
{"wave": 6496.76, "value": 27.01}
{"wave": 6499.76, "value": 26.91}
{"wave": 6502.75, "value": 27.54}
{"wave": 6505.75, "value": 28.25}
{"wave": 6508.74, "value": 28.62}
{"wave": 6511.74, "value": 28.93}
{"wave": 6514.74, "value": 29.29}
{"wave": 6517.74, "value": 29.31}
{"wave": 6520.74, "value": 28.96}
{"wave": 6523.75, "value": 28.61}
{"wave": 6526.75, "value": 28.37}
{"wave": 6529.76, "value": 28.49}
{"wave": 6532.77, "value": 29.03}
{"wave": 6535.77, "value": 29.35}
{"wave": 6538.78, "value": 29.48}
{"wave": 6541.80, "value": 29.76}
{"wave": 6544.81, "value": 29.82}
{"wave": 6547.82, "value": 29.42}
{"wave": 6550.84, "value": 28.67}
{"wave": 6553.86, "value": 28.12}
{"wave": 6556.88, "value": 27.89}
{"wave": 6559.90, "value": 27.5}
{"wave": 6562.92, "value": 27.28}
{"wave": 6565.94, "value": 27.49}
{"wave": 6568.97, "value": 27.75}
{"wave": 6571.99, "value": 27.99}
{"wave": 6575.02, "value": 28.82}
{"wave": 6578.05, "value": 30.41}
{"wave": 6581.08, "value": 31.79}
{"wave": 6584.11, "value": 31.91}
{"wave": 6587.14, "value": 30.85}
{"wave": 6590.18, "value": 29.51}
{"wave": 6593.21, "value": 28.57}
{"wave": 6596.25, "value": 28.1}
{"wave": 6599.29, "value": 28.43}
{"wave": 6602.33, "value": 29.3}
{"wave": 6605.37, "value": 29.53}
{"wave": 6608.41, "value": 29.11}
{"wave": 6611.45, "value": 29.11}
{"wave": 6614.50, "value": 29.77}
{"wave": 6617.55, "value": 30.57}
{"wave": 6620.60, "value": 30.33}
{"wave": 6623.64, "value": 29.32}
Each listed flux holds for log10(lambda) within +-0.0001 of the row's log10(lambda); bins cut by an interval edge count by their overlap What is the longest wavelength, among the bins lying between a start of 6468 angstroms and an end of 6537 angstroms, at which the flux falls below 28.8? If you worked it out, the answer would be 6529.76 angstroms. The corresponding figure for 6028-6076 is 6060.34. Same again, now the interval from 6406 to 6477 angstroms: 6466.91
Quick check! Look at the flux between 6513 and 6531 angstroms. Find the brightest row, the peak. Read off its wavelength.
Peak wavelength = 6517.74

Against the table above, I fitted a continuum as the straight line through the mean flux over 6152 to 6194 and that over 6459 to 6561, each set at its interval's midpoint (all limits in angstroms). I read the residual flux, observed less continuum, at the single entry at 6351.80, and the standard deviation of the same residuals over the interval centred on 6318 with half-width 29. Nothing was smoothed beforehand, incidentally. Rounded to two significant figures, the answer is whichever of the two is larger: 0.82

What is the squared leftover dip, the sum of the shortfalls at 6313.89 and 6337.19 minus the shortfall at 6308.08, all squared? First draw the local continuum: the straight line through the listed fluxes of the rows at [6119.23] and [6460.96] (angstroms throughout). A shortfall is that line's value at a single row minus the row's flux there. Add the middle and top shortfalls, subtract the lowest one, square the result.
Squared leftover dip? 2.5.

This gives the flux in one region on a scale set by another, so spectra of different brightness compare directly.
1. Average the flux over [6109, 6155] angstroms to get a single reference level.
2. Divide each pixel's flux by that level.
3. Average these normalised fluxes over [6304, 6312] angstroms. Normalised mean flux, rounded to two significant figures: 0.98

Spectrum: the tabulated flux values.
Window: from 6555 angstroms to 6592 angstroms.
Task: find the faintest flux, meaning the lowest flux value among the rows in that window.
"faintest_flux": 27.28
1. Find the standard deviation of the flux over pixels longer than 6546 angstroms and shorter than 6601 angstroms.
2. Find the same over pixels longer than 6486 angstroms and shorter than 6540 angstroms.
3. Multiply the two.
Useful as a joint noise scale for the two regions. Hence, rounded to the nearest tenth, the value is 1.1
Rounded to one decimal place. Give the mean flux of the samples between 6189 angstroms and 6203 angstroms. 27.8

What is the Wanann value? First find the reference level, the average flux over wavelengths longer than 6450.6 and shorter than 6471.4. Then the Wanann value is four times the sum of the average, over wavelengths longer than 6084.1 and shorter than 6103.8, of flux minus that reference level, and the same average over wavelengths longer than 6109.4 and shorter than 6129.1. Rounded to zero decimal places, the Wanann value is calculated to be 0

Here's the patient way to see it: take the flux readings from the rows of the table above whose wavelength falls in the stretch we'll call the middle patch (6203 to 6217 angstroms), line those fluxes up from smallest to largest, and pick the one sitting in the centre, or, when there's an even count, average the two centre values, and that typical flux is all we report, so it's 27.9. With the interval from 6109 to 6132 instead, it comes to 28.5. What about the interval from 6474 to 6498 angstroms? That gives 28.5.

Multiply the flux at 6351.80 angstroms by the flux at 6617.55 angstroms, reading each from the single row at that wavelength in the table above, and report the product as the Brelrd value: 879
